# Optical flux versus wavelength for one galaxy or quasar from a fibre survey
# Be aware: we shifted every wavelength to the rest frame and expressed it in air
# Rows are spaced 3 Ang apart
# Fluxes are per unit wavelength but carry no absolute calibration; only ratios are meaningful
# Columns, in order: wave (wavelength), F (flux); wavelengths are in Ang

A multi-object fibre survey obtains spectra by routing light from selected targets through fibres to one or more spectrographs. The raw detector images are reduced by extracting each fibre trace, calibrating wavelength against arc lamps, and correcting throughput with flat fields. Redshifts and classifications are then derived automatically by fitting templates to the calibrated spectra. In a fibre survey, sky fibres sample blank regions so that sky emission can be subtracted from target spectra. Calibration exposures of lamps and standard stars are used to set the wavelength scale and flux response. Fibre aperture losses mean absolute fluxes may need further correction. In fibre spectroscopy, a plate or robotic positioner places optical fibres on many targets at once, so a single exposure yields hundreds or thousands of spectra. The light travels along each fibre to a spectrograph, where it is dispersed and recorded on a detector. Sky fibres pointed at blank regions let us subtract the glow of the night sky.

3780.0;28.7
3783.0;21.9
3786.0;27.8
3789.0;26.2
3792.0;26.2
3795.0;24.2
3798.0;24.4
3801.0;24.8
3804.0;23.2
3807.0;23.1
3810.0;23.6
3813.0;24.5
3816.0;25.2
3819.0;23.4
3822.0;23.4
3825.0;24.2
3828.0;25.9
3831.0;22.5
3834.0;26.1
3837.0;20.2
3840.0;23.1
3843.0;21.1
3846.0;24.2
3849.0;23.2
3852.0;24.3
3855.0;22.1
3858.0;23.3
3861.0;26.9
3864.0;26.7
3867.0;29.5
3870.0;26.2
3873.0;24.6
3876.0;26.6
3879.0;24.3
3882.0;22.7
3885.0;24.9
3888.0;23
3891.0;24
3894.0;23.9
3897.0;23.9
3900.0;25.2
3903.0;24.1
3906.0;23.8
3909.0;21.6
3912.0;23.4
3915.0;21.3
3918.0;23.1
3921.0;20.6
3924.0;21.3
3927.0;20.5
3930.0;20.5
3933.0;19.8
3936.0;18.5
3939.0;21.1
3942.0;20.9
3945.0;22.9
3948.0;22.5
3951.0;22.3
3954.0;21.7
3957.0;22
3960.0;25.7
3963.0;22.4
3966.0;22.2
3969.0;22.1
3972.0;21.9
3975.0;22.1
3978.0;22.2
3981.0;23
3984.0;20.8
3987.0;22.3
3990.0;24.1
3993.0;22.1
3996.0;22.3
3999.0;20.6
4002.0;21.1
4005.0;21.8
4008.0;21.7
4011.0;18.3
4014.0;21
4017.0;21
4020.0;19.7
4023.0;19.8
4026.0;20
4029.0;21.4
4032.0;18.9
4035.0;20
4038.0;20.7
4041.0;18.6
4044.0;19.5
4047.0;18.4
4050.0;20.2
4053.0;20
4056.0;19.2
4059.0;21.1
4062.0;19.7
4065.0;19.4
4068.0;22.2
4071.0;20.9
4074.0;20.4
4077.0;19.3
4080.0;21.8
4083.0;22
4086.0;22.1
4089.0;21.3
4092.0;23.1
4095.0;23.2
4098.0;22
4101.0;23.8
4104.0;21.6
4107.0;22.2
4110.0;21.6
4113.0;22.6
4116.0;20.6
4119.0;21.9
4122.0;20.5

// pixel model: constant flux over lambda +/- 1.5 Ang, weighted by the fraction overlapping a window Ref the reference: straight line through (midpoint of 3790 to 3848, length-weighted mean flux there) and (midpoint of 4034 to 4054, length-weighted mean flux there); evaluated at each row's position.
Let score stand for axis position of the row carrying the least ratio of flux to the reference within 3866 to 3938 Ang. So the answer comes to 3936.0 Ang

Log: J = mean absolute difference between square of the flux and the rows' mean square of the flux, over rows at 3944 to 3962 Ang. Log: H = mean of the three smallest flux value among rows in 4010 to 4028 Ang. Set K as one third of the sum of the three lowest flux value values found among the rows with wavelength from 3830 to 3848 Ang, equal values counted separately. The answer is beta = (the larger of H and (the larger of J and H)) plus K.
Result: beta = 67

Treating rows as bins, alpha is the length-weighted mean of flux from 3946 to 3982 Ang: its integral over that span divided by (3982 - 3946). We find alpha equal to 22.5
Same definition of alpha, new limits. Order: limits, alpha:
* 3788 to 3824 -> 24.3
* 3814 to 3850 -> 23.6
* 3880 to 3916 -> 23.5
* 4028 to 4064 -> 19.8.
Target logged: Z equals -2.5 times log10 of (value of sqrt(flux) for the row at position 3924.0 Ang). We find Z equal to -1.66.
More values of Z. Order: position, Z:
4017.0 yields -1.65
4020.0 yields -1.62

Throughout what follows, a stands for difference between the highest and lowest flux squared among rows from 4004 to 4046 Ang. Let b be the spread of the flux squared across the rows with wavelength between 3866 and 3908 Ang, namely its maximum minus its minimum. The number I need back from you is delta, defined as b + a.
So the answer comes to 495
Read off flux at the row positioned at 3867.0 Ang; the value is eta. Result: 29.5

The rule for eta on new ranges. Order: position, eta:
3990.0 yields 24.1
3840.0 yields 23.1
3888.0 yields 23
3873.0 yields 24.6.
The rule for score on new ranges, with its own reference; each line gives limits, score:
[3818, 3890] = 3837.0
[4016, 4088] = 4047.0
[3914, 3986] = 3936.0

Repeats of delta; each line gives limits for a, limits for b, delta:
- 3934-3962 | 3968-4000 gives 475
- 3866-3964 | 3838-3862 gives 806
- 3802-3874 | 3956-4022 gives 788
